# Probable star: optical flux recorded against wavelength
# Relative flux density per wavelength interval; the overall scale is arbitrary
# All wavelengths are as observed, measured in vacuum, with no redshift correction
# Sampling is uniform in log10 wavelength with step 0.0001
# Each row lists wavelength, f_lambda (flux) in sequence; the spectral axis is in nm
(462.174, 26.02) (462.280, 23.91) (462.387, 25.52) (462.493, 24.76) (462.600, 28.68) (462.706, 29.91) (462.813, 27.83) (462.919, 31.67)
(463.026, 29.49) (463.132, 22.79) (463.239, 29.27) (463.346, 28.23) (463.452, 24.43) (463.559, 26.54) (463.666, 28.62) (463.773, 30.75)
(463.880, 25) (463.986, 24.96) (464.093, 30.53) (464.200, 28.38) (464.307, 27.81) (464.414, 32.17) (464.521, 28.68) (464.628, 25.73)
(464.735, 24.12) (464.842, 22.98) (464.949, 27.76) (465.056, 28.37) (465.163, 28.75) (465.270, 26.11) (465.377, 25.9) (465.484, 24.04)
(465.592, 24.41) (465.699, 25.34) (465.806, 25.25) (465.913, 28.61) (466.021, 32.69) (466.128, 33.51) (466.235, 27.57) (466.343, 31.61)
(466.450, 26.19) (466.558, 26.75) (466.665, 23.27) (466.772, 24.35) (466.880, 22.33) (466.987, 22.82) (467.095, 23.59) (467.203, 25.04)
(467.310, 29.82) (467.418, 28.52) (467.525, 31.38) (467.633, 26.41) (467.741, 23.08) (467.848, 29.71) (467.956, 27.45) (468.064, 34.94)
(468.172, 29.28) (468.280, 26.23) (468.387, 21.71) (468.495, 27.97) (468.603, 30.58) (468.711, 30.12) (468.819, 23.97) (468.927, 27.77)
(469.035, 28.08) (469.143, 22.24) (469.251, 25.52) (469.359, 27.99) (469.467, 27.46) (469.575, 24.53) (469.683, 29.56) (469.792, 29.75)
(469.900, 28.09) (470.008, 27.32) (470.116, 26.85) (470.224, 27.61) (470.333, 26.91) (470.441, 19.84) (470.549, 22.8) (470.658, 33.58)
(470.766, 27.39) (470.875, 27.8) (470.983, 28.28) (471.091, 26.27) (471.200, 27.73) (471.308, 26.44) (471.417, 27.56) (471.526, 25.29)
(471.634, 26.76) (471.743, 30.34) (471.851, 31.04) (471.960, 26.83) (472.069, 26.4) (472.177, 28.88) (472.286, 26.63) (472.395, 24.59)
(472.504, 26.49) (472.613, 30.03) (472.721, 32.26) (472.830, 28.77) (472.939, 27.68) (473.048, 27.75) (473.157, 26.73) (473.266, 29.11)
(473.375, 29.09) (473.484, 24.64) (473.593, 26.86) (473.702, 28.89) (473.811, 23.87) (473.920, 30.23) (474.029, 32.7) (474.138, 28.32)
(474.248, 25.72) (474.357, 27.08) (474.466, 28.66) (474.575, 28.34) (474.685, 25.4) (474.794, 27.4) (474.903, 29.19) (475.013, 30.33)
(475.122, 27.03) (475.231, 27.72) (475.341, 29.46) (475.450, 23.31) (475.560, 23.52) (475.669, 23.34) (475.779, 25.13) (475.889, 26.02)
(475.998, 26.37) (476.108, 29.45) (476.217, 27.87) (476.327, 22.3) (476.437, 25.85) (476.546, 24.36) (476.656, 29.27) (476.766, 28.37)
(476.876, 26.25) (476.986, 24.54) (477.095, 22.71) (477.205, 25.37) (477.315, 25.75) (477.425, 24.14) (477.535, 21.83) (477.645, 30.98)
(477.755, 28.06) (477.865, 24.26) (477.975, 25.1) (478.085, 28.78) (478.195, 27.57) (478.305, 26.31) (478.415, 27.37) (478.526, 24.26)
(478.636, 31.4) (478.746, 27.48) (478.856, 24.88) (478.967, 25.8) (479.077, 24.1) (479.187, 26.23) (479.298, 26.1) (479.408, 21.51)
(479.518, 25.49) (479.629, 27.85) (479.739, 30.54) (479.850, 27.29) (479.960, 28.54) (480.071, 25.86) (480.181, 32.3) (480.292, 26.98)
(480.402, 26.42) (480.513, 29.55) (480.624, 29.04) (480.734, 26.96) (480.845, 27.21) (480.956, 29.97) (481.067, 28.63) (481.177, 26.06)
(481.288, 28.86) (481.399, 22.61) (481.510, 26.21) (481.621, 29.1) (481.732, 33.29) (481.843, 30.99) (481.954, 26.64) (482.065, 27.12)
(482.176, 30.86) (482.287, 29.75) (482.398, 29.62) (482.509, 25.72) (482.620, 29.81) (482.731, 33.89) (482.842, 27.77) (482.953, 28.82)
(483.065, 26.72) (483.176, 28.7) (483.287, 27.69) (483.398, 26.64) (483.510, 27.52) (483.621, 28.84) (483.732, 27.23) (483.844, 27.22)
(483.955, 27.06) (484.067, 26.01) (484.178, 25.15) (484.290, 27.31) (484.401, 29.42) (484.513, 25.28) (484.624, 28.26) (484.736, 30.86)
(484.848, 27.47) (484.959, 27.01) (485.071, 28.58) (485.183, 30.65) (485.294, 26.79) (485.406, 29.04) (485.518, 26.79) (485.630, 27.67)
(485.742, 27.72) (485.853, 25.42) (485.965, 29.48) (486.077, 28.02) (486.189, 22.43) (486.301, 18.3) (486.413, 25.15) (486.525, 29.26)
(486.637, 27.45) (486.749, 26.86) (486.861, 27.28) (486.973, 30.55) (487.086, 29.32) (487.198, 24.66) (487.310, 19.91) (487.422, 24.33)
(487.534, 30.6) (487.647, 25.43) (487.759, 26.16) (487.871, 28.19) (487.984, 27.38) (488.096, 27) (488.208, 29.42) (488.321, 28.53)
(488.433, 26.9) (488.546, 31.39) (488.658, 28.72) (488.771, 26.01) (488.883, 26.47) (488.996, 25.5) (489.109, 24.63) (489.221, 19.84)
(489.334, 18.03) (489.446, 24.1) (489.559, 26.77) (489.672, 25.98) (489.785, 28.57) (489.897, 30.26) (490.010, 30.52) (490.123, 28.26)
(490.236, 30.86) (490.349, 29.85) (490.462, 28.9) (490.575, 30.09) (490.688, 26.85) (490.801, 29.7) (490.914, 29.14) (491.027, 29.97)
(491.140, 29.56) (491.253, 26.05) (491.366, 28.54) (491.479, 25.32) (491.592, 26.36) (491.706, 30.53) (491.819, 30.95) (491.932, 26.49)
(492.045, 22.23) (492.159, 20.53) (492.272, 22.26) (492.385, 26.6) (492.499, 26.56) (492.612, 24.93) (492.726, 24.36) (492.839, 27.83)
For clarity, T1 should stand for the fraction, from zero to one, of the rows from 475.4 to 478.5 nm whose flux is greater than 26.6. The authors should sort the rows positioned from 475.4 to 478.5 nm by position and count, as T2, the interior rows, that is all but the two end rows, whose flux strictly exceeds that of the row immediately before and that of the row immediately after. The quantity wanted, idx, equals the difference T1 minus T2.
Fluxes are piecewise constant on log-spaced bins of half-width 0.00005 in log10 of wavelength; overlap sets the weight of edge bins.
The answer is -6.7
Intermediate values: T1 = 0.32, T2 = 7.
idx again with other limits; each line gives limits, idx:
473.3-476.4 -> -6.4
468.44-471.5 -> -7.3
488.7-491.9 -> -7.4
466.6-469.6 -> -7.5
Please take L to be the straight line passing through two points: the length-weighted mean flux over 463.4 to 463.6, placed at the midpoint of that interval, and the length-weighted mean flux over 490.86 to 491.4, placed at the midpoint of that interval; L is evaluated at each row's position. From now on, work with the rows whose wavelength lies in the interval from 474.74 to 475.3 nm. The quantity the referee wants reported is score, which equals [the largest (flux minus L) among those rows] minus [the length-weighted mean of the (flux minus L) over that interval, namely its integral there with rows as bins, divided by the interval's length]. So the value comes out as 2.0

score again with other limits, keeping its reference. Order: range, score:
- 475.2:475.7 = 4.0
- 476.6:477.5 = 3.6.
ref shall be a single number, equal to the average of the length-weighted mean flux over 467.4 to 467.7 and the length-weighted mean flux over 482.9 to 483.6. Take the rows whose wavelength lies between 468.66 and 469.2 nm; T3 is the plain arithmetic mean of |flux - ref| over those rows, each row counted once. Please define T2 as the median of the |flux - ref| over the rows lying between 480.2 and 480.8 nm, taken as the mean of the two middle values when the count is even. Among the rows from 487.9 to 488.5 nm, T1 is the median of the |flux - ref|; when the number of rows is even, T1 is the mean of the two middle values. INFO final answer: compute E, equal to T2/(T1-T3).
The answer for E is -1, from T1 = 1.14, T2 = 1.2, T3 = 2.5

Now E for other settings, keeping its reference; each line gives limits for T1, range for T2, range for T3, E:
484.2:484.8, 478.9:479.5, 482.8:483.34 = 4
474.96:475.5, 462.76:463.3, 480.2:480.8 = 28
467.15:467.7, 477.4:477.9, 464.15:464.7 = 18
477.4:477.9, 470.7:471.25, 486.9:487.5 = 7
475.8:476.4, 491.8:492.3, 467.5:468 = -9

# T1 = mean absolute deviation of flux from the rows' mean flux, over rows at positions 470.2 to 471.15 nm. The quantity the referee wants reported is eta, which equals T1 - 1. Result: 1.5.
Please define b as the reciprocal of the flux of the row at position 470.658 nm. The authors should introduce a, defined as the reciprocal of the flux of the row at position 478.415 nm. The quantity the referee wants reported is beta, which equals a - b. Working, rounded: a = 0.0365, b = 0.0298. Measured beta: 0.007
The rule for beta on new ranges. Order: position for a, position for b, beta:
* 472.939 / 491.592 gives -0.002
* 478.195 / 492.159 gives -0.012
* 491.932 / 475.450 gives -0.005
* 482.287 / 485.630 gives -0.003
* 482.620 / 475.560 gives -0.009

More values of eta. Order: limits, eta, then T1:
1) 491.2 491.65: 0.0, 1.0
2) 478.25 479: 0.7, 1.7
